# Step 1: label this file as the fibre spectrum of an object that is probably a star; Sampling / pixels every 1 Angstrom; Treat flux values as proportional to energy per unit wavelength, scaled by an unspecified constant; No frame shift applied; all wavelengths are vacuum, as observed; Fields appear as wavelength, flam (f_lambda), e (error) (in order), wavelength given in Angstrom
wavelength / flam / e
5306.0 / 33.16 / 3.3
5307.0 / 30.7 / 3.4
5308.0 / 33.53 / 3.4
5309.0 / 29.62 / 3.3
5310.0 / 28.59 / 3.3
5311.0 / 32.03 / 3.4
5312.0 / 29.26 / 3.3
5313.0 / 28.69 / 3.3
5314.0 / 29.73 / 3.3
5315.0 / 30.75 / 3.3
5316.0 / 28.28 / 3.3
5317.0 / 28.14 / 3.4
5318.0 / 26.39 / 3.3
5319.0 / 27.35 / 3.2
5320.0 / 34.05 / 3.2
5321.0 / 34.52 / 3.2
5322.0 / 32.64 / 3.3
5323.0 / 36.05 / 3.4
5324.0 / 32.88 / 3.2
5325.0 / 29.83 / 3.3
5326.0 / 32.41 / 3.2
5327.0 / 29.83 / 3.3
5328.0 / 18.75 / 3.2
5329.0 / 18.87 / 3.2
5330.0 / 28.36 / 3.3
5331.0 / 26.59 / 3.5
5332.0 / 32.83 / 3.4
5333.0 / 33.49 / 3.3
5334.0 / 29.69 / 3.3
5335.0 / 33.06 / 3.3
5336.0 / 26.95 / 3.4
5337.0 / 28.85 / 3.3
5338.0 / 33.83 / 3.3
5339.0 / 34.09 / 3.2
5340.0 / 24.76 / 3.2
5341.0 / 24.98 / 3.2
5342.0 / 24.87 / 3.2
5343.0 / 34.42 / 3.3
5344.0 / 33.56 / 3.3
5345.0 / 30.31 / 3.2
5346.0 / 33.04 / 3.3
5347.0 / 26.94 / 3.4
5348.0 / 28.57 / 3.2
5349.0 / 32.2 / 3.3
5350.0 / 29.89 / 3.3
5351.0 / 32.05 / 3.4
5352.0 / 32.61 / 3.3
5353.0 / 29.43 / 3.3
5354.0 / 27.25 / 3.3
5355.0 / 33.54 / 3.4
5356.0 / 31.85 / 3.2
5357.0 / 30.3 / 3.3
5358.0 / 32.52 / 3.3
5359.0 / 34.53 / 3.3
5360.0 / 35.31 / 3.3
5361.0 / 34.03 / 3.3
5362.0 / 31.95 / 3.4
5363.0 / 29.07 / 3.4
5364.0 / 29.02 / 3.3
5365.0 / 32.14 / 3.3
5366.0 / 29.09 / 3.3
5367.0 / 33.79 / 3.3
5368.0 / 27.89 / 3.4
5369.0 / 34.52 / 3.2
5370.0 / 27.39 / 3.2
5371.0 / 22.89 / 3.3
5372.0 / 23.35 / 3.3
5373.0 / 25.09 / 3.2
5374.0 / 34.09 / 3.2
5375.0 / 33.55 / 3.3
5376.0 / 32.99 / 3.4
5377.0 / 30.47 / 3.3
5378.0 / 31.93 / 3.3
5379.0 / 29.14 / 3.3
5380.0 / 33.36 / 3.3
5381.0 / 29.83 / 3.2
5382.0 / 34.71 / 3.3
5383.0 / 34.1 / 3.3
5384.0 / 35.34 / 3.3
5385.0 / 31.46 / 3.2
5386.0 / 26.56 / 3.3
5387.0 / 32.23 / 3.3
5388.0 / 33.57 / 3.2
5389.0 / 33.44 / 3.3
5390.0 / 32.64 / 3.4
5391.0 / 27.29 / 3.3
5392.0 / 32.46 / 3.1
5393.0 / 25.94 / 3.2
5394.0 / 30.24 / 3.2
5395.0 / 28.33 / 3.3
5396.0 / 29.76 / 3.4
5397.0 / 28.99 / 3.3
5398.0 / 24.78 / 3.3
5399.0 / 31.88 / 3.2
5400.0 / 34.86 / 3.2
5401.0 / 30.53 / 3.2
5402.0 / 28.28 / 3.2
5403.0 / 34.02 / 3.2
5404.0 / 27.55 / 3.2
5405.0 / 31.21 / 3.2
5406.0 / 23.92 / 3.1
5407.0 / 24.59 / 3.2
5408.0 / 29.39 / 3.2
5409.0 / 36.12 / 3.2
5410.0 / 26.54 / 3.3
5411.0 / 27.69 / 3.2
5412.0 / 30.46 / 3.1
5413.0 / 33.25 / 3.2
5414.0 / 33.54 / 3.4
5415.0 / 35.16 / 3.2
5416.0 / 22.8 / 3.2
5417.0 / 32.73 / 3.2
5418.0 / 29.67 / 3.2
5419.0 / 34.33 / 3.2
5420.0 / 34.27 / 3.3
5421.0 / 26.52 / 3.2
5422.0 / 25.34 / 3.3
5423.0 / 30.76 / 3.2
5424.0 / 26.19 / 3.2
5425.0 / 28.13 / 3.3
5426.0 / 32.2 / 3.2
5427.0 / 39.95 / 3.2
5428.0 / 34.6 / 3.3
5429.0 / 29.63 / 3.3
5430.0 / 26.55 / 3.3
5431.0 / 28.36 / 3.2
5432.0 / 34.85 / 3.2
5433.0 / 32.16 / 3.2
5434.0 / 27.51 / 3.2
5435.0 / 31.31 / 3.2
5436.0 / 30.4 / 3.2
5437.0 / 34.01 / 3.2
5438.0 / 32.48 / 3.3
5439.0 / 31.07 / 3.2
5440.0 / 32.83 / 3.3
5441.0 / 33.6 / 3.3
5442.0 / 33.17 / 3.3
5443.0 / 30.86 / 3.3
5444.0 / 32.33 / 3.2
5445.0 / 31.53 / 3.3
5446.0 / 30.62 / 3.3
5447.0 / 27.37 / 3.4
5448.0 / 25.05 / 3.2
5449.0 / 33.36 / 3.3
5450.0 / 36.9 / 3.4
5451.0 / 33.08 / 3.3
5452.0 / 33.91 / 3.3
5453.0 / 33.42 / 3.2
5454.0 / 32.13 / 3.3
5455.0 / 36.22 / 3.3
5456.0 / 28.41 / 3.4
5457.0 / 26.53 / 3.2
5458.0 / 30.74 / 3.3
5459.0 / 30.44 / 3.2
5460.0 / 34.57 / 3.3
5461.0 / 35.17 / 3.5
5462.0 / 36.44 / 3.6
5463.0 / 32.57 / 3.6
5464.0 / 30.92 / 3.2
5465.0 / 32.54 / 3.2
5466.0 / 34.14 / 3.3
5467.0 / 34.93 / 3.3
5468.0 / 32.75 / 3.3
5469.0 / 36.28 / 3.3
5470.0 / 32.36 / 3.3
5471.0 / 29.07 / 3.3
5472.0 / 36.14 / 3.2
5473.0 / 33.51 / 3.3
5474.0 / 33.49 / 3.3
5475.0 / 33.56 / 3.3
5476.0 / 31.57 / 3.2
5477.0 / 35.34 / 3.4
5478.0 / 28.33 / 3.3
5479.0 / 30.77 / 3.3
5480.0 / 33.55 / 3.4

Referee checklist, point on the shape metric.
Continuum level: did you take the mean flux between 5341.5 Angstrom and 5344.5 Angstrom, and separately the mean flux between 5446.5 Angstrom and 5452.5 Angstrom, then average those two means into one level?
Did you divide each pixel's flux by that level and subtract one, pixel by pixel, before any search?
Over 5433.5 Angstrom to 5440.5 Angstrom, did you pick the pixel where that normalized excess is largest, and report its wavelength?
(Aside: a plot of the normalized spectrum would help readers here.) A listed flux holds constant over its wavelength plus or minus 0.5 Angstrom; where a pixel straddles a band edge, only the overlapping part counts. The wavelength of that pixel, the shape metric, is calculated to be 5437.0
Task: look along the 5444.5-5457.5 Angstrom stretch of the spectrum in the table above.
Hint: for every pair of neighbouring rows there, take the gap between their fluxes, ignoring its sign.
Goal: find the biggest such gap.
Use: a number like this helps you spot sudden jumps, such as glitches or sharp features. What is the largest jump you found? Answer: 8.3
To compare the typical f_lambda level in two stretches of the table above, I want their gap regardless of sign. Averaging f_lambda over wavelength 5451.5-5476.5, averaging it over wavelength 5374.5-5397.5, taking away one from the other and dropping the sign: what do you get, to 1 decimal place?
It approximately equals 1.6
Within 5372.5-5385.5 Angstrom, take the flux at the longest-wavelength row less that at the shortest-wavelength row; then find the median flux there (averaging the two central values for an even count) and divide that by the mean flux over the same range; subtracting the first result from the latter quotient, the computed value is -5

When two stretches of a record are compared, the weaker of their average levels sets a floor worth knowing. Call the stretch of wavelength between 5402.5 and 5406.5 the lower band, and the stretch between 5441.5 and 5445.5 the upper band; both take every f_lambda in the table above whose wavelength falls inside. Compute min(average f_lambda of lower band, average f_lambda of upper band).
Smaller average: 29.2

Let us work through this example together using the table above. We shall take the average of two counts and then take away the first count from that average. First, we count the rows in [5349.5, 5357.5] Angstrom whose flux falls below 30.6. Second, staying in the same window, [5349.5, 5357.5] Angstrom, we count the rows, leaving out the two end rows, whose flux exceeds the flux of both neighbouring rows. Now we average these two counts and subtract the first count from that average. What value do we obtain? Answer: -1.0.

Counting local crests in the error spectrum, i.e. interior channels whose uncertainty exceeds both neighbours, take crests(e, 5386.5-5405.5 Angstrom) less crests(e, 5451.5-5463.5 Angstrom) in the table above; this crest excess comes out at 0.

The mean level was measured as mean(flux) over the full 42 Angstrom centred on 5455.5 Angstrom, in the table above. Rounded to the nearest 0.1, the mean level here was 32.4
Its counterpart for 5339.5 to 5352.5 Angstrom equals 29.9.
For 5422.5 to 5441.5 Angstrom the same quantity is 31.4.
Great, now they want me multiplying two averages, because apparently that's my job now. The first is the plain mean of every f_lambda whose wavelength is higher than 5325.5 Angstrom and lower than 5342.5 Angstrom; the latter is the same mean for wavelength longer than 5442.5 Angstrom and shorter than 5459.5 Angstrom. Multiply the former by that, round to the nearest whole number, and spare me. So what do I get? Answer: 889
